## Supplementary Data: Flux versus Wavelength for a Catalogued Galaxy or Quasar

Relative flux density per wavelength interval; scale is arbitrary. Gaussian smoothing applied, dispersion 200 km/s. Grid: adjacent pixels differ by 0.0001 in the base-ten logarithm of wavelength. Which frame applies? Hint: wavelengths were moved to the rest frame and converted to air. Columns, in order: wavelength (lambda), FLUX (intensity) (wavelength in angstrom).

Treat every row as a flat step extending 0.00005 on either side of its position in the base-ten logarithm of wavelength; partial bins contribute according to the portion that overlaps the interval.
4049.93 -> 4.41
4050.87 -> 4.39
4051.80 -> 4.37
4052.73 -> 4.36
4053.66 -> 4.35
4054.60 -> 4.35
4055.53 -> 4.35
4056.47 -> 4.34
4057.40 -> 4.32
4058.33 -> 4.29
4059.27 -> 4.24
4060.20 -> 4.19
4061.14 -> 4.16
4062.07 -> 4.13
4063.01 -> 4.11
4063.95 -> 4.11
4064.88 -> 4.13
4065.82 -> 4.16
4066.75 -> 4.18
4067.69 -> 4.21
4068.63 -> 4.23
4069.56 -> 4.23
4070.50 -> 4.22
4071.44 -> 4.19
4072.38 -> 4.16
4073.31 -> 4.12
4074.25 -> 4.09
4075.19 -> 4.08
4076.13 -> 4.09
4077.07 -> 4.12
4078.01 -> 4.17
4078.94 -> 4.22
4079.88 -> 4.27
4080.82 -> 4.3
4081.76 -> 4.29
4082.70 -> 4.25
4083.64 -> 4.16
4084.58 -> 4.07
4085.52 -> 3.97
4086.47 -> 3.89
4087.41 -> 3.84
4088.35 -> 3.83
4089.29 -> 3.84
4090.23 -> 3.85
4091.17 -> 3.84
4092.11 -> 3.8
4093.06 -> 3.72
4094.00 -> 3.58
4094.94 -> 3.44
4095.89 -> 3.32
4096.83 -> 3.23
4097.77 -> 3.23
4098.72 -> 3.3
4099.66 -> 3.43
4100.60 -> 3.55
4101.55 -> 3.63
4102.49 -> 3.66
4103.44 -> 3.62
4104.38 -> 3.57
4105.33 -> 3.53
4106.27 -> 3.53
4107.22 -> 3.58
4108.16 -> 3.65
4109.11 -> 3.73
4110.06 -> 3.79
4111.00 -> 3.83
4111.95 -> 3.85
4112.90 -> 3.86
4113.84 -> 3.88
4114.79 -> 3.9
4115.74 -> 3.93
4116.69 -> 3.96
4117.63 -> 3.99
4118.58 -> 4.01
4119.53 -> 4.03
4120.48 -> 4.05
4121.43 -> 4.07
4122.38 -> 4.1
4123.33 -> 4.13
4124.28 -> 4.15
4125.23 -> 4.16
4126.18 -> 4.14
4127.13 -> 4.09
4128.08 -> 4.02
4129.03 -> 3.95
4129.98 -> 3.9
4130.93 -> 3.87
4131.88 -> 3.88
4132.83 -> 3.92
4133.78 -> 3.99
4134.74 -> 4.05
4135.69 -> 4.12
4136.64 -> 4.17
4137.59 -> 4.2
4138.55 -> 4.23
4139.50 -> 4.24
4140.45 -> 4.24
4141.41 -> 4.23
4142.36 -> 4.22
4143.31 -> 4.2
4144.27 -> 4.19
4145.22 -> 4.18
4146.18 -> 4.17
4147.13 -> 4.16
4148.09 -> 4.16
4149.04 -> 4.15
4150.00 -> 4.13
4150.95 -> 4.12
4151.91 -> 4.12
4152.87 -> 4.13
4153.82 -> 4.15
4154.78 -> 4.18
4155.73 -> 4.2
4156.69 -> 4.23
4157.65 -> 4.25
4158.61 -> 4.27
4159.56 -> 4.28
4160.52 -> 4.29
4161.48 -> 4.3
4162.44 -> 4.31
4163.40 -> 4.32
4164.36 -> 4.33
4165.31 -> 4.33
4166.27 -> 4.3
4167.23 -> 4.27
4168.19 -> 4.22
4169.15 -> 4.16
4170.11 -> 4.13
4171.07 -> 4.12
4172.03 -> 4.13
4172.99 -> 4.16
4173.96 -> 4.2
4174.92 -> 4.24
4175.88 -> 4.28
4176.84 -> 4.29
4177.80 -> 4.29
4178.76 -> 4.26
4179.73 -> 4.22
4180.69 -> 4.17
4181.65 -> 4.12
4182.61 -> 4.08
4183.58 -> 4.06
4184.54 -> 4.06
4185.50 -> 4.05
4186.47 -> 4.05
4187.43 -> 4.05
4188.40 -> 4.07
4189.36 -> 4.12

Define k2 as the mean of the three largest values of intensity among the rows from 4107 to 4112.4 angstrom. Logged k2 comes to 3.8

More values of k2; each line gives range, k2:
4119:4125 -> 4.1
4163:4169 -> 4.3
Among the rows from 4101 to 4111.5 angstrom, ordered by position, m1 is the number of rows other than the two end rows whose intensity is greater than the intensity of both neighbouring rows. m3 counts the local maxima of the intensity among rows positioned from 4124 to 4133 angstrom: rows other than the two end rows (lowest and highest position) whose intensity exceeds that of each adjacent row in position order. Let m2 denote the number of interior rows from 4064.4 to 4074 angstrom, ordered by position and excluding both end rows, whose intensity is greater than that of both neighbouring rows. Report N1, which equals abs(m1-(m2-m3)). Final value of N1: 2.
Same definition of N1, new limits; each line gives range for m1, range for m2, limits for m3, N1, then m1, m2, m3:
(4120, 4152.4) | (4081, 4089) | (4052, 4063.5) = 1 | 1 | 0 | 0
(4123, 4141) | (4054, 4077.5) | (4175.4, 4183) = 1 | 1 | 0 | 0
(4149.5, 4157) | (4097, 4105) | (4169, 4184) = 1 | 0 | 1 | 0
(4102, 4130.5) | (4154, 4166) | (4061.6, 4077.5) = 1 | 1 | 0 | 0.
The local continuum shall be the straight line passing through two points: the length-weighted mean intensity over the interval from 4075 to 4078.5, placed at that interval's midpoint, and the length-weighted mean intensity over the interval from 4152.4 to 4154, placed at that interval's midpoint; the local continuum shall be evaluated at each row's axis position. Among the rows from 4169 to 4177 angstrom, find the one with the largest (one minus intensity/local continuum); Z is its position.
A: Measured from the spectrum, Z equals 4171.07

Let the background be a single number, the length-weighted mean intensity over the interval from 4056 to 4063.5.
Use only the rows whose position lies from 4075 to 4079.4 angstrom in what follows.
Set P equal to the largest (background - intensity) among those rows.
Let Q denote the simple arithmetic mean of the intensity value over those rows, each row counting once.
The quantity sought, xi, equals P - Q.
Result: -4.00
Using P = 0.14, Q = 4.14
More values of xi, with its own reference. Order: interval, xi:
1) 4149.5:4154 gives -4.03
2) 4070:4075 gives -4.03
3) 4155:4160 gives -4.23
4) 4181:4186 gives -3.90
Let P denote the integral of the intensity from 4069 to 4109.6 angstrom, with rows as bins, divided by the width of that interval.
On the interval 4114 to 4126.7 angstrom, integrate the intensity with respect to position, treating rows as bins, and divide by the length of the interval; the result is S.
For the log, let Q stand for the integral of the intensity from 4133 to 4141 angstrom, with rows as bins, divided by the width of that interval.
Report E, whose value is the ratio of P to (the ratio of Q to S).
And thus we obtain 3.7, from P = 3.84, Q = 4.14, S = 4.04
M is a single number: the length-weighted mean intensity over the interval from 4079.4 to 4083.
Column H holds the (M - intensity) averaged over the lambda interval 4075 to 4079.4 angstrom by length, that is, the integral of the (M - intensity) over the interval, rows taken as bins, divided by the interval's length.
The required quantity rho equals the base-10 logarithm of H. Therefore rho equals -0.9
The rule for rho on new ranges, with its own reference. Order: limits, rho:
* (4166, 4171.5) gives -1.1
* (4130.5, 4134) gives -0.4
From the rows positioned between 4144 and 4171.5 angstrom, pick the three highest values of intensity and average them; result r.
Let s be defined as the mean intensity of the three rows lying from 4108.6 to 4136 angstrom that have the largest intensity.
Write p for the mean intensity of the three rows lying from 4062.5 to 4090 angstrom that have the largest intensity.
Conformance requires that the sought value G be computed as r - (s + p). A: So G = -4.1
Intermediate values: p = 4.29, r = 4.33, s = 4.15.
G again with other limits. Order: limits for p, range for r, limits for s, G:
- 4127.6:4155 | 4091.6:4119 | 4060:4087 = -4.5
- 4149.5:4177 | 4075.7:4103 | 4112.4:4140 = -4.3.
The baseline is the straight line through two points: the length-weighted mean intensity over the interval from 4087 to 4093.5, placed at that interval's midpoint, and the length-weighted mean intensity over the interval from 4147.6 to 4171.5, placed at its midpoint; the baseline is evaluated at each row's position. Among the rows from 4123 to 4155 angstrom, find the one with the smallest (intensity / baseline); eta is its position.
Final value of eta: 4130.93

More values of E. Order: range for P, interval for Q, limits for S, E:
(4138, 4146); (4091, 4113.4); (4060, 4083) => 4.9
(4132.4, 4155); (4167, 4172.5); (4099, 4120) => 3.7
